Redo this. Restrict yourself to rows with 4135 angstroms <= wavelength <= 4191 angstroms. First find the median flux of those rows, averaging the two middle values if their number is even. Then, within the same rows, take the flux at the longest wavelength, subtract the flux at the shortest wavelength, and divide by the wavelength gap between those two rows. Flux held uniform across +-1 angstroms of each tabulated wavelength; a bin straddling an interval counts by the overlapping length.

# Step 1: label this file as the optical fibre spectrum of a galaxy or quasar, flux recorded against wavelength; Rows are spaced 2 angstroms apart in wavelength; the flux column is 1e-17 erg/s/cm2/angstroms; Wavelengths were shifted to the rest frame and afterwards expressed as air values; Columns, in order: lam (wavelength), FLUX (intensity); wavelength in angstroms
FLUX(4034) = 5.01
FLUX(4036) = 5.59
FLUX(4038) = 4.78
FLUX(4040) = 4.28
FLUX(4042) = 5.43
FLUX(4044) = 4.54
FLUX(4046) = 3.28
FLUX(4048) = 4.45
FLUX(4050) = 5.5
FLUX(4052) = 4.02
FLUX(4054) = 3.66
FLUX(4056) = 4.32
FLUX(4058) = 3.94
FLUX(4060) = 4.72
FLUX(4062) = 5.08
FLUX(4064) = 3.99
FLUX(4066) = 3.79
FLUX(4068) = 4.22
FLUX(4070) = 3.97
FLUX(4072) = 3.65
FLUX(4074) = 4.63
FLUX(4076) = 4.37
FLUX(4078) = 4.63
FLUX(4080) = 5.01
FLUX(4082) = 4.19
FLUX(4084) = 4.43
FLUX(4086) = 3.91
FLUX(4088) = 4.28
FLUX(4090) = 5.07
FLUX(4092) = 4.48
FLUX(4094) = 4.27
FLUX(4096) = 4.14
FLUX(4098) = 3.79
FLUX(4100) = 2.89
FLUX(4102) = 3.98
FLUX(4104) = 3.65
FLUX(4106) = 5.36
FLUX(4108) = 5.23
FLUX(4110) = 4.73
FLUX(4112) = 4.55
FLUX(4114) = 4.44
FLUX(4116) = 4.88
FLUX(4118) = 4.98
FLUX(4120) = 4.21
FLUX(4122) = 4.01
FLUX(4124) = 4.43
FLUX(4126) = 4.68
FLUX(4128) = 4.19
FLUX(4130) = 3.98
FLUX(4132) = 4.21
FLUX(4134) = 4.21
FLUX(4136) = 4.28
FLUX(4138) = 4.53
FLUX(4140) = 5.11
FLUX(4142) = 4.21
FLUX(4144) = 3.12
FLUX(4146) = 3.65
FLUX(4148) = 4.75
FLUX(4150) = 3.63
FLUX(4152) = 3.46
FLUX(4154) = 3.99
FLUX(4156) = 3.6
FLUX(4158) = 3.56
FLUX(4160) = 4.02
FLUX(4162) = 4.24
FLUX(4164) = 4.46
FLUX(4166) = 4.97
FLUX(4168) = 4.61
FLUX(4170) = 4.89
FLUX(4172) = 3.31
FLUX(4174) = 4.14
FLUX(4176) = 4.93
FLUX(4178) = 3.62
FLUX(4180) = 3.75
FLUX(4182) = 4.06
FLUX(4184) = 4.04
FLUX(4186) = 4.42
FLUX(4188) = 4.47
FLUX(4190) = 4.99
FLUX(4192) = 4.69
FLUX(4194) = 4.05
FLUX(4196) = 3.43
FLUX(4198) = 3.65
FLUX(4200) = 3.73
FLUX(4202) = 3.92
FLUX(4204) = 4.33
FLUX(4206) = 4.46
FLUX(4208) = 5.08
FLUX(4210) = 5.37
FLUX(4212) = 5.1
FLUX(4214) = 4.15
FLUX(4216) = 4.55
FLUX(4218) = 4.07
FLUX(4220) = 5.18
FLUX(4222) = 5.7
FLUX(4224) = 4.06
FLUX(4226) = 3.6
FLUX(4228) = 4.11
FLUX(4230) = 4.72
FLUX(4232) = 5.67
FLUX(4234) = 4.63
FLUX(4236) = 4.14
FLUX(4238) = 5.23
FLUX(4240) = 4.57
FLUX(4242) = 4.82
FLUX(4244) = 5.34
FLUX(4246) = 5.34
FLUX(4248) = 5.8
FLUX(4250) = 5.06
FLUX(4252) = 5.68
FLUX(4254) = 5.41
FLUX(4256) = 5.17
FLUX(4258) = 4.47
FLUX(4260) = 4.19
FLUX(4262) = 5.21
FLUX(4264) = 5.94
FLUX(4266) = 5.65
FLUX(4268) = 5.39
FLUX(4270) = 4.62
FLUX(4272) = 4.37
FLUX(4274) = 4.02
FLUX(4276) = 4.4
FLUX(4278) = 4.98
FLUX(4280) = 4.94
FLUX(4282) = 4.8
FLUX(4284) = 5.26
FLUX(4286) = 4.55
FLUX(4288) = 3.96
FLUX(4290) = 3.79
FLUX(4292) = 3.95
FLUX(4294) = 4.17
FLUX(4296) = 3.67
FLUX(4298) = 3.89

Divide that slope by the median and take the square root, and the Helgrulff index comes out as 0.056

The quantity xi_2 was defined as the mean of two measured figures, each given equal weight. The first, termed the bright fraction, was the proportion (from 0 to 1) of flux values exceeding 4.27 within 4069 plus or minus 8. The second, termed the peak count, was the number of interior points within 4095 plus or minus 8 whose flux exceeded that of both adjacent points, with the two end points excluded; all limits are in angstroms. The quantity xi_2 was 0.7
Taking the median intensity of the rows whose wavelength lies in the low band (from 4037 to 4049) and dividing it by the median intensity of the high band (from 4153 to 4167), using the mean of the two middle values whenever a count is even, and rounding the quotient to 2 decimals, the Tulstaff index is 1.12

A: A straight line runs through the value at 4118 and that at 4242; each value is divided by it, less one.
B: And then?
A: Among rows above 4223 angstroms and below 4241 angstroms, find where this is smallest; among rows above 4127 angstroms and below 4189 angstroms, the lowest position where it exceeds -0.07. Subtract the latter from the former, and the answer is 86 angstroms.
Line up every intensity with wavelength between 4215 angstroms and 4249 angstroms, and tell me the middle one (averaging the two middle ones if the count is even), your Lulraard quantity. 4.7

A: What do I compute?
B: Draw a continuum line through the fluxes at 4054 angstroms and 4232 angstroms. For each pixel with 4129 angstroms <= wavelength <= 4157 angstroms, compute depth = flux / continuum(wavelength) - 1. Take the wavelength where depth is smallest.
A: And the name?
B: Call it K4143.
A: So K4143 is 4144 angstroms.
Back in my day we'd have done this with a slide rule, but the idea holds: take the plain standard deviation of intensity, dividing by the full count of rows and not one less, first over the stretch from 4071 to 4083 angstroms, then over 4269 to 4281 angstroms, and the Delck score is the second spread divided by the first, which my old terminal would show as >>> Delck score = 0.79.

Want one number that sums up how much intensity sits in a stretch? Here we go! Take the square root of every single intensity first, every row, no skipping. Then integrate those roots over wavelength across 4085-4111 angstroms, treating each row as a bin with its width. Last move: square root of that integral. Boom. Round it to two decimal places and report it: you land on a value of 7.33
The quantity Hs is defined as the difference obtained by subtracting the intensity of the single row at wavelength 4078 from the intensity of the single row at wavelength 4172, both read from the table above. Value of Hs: -1.3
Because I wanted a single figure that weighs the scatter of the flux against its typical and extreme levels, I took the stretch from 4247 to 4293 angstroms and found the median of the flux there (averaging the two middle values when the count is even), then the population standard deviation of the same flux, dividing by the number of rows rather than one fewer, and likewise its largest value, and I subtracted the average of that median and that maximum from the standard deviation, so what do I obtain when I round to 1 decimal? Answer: -4.8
